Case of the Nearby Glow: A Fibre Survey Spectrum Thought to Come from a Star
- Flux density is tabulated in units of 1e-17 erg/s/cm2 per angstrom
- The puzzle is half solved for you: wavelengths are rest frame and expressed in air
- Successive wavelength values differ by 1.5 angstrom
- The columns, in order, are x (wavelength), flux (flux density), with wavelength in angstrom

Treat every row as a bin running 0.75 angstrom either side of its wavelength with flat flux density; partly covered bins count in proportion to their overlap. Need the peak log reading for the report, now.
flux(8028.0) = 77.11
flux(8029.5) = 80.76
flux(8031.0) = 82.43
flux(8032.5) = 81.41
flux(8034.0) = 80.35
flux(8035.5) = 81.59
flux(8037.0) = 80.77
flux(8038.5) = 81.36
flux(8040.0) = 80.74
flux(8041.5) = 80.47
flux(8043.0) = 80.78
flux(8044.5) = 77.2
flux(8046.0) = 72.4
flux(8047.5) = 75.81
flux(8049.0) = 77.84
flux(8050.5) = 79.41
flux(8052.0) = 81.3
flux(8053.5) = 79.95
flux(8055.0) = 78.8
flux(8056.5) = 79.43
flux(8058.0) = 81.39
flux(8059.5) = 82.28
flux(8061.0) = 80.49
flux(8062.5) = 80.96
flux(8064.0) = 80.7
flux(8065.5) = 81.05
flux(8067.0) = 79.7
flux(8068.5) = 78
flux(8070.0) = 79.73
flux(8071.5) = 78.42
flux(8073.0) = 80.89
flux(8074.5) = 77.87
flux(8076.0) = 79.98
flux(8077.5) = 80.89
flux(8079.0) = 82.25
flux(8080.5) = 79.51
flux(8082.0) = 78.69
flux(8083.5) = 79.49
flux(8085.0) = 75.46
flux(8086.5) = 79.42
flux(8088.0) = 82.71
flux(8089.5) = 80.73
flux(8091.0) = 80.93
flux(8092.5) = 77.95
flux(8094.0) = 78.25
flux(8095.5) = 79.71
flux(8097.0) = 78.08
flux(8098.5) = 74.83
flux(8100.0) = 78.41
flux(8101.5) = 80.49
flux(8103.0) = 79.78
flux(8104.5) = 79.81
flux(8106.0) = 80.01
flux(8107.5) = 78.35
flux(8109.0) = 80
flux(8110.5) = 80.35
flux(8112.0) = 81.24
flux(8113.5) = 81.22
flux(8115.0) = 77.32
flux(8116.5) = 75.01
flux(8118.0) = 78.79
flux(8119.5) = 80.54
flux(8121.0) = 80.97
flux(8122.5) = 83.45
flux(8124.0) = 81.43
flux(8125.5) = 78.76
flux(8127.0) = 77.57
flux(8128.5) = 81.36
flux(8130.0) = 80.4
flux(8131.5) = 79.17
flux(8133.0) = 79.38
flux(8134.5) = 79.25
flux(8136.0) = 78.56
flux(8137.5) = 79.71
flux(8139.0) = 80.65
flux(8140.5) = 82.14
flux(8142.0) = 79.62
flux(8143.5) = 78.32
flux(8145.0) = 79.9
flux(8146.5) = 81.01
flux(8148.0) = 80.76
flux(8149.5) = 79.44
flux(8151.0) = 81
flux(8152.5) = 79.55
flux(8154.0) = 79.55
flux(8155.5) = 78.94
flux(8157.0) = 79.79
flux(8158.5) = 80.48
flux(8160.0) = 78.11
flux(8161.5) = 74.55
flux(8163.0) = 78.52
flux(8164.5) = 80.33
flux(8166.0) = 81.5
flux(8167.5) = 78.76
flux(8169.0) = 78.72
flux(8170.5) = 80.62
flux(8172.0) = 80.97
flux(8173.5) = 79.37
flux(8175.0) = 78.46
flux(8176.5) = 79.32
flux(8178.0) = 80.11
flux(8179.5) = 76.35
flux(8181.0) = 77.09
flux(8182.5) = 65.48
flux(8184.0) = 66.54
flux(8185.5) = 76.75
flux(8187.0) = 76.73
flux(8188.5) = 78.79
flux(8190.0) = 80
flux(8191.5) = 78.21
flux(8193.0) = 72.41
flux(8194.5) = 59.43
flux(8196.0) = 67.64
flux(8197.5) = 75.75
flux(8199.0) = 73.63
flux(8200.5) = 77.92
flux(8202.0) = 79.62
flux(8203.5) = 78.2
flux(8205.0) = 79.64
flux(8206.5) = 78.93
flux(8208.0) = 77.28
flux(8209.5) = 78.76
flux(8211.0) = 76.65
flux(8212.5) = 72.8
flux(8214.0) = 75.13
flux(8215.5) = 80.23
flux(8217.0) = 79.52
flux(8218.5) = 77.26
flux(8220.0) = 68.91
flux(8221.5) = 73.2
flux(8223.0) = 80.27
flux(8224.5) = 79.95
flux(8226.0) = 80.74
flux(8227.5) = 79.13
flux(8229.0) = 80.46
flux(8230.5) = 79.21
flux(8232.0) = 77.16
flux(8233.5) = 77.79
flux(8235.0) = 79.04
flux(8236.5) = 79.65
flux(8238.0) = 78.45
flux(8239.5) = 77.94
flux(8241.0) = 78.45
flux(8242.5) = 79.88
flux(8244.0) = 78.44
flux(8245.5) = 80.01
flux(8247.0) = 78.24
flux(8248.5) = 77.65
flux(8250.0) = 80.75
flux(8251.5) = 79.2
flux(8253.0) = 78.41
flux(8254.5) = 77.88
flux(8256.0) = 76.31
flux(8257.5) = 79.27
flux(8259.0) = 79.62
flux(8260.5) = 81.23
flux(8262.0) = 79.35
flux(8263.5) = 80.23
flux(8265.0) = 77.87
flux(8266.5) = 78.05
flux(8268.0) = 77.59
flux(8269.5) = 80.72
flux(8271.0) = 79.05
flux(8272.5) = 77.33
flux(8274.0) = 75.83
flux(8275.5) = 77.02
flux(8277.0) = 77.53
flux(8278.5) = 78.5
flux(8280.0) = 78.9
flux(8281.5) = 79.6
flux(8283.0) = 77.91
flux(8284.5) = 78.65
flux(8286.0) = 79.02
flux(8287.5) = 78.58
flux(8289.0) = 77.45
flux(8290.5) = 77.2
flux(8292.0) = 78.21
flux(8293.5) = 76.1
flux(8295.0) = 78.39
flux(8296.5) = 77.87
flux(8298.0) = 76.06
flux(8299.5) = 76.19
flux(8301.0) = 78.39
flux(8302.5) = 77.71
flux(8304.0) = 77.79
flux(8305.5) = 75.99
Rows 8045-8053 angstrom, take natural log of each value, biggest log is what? 4.398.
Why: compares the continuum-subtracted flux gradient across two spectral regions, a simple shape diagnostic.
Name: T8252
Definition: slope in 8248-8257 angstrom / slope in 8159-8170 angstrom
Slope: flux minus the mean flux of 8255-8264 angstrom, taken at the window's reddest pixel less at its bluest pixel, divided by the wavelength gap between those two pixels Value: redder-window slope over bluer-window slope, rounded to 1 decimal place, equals -2.6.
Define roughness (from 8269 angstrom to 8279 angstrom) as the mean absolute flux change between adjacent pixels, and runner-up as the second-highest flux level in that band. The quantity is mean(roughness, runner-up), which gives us 40.2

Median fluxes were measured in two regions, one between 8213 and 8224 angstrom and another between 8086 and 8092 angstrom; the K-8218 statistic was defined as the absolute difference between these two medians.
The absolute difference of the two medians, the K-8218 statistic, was 3.6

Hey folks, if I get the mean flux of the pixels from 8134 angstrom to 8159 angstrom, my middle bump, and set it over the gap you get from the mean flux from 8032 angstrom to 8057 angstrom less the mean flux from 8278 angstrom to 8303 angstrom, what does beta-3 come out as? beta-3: 55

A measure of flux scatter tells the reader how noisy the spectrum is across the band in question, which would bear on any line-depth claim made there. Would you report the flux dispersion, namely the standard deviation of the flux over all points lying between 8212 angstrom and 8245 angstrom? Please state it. 2.9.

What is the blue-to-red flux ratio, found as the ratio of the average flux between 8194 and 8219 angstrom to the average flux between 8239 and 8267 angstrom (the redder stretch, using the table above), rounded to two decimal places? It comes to 0.96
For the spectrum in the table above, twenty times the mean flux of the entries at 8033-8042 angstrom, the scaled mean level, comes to 1618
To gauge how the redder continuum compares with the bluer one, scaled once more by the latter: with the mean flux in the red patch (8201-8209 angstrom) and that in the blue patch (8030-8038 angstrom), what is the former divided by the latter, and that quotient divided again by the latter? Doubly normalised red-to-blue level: 0.0119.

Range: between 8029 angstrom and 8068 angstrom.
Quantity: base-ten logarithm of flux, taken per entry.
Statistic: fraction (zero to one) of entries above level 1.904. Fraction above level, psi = 0.65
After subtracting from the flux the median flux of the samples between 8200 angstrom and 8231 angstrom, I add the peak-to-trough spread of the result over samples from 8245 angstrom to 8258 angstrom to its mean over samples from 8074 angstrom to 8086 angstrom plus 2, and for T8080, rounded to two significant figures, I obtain 6.8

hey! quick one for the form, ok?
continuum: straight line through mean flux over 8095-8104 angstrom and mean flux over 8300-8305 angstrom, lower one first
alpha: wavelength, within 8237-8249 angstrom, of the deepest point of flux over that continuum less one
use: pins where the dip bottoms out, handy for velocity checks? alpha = 8248.5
